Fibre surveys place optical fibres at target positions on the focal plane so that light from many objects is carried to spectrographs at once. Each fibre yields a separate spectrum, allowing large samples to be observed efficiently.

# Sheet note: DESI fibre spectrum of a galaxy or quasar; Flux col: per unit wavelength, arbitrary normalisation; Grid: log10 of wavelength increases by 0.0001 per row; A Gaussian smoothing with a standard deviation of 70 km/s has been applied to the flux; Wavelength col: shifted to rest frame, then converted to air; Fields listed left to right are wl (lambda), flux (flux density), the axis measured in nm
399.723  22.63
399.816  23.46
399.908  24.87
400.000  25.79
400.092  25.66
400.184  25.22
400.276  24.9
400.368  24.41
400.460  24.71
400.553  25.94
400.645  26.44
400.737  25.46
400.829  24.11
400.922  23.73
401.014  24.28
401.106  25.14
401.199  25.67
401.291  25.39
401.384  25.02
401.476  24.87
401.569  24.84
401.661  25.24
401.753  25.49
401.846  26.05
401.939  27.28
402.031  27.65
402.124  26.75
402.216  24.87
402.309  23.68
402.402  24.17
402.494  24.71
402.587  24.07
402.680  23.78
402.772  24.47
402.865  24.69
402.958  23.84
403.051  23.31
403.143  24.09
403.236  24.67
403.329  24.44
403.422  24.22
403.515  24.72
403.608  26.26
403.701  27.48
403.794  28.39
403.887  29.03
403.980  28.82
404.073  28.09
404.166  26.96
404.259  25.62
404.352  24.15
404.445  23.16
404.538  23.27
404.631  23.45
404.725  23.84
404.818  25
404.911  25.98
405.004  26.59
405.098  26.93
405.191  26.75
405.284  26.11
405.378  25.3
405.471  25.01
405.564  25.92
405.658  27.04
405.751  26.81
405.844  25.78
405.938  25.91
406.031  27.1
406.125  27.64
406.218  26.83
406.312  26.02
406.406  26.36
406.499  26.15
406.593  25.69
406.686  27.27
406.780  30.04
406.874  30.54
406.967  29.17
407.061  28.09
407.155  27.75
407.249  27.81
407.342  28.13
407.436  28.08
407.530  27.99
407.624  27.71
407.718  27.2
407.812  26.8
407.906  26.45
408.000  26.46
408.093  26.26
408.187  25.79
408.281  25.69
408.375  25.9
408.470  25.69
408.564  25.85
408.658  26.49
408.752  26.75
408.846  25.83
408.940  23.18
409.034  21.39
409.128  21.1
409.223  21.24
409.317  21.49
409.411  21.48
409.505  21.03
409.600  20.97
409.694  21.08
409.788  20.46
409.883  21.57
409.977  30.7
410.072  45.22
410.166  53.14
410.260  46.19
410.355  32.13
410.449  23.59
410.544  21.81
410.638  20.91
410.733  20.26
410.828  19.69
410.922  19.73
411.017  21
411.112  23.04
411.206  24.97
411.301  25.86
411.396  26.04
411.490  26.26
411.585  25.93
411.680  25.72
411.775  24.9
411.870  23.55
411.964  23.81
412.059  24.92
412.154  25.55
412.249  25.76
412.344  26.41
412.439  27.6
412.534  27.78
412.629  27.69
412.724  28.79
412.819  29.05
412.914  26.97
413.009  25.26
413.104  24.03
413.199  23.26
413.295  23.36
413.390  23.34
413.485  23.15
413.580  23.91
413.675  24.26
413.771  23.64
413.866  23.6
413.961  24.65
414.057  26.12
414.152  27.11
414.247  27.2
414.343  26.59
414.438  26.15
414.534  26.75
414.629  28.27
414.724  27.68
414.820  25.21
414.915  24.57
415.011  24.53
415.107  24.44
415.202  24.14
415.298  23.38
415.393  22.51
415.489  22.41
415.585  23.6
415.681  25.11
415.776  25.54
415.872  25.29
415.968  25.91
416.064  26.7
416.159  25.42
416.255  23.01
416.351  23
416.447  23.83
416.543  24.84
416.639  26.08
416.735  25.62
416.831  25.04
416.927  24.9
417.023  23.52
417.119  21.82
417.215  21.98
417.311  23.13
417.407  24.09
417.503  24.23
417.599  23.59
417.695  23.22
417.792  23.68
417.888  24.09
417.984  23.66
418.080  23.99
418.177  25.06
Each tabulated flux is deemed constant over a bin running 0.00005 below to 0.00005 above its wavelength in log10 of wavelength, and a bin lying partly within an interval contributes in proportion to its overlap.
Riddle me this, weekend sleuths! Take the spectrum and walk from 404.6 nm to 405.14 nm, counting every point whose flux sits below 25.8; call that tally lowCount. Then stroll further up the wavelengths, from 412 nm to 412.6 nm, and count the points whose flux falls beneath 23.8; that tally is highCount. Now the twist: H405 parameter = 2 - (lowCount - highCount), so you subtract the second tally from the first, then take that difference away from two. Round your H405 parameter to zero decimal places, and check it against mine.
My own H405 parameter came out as -1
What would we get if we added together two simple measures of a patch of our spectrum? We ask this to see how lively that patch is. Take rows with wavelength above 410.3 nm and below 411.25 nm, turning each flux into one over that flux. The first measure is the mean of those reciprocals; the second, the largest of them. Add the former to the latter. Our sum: 0.096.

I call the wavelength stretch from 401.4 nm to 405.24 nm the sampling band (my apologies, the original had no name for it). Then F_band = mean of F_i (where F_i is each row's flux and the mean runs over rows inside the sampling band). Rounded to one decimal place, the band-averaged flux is 25.4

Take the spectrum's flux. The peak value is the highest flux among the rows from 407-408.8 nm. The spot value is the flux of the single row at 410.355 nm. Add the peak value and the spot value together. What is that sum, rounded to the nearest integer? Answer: 60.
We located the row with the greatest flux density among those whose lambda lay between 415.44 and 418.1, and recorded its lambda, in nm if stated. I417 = 416.064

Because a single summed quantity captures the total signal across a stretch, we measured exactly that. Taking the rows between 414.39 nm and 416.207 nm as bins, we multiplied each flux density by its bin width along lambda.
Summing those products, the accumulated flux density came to 45.7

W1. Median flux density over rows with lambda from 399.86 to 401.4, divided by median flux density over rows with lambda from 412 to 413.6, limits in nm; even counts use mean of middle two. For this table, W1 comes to 0.984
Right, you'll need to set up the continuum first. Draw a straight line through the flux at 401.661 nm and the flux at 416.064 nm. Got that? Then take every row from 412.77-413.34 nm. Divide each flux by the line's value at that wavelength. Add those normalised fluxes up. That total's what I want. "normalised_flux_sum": 5.76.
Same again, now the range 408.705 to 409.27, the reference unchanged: 5.37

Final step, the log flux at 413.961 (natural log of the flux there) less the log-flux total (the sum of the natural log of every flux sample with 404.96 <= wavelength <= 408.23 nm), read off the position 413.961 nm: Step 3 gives -112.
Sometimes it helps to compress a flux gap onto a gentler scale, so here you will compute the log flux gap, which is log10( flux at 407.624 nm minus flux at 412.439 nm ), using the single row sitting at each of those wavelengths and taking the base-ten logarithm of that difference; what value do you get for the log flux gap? -1.0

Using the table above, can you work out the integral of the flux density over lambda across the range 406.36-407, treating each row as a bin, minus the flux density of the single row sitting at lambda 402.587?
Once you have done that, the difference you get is -6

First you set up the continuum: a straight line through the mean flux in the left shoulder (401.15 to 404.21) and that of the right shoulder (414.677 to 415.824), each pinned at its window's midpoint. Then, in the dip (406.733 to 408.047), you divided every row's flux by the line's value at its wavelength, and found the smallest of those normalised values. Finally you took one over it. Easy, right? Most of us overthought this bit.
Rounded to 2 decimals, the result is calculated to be 0.95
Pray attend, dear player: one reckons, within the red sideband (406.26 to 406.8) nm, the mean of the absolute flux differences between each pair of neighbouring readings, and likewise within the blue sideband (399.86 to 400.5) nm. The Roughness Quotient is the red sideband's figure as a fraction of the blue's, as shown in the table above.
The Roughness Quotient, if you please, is 2.47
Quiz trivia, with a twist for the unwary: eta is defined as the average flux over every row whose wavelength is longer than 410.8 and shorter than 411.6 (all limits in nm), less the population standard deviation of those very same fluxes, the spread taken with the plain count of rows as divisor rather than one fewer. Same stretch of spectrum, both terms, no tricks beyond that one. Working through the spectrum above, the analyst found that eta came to 21.0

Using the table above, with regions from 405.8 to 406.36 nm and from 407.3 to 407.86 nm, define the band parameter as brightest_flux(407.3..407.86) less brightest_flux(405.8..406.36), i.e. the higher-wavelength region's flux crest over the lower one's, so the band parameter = 0.5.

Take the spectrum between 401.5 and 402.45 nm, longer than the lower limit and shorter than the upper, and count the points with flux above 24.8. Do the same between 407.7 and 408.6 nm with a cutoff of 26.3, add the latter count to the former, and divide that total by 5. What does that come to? 2.4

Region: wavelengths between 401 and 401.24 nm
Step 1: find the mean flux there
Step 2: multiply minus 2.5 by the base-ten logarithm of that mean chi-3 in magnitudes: -3.50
